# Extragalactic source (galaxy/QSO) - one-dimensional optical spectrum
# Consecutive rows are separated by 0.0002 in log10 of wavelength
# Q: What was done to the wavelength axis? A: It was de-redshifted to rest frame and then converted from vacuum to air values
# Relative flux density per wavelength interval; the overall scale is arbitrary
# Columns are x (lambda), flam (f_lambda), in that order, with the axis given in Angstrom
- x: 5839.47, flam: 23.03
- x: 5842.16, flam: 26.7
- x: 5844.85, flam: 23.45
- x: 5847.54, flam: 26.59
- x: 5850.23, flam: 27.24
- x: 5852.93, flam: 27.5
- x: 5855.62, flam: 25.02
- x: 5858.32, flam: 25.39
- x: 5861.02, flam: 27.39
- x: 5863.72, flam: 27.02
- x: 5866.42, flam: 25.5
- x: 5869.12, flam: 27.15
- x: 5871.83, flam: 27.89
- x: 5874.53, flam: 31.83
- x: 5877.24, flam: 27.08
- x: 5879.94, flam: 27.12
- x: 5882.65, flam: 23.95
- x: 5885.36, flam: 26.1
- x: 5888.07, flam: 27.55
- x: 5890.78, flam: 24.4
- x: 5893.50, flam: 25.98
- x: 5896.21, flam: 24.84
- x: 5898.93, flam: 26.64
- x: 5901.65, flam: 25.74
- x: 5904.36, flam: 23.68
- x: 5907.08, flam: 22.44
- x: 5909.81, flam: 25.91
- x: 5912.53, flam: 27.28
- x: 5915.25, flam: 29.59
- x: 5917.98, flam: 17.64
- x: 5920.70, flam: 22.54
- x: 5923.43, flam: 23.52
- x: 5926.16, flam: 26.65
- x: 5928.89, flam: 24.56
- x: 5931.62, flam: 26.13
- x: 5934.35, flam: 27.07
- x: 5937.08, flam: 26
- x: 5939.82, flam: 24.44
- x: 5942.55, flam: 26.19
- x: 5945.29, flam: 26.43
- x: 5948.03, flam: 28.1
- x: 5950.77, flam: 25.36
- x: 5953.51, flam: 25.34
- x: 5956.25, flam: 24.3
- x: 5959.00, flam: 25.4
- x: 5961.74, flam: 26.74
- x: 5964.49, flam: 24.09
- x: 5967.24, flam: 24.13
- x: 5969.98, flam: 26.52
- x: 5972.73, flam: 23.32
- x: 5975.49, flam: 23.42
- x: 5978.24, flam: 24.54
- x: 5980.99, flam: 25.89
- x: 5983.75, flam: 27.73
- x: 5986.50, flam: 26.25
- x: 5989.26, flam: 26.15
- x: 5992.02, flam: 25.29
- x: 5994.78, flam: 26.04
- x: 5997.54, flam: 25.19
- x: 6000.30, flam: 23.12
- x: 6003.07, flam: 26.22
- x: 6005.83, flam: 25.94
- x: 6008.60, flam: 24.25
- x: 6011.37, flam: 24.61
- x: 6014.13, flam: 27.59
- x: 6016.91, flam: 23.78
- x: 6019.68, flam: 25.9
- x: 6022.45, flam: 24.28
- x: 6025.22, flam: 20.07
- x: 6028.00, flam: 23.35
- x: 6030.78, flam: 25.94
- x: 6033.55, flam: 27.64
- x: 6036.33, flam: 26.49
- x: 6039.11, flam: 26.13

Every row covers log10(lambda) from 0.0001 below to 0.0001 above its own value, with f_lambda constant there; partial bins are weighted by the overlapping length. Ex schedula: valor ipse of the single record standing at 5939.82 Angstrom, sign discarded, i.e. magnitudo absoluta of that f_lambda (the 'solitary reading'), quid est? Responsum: 24.4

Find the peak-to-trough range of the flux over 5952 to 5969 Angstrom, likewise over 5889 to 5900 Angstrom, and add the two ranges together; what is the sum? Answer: 4.9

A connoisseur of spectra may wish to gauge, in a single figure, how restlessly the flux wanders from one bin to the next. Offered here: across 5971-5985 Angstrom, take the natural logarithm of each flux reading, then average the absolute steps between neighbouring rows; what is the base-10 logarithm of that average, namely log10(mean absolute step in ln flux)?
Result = -1.4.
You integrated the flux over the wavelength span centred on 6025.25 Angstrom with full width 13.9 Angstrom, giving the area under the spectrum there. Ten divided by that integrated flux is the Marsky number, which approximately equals 0.0301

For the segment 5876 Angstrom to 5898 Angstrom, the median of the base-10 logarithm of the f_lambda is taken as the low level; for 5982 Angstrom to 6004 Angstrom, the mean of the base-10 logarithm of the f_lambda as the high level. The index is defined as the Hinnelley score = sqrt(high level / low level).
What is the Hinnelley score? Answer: 0.998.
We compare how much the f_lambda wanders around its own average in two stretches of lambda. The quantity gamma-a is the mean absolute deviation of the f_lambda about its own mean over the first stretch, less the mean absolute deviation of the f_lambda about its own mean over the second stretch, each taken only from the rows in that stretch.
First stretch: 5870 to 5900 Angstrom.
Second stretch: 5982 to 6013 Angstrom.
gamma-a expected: 0.5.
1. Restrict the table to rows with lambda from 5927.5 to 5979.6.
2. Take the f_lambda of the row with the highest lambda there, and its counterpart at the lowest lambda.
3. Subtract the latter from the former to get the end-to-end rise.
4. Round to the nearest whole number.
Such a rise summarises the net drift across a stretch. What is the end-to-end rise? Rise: 0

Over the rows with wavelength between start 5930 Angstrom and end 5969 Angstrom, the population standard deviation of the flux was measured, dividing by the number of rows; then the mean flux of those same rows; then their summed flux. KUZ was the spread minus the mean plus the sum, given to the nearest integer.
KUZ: 335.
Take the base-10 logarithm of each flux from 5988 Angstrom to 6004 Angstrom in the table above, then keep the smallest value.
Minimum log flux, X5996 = 1.36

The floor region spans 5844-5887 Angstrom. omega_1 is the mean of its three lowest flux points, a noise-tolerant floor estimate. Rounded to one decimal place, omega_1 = 24.1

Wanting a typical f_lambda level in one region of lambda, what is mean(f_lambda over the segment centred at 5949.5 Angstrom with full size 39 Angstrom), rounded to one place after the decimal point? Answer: 25.7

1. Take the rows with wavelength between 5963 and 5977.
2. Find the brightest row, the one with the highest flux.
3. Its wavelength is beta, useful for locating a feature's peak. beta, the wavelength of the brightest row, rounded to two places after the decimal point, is 5969.98 Angstrom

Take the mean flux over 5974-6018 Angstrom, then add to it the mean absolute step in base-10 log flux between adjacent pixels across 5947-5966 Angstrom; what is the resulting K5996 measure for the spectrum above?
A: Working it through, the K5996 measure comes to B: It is 25.40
